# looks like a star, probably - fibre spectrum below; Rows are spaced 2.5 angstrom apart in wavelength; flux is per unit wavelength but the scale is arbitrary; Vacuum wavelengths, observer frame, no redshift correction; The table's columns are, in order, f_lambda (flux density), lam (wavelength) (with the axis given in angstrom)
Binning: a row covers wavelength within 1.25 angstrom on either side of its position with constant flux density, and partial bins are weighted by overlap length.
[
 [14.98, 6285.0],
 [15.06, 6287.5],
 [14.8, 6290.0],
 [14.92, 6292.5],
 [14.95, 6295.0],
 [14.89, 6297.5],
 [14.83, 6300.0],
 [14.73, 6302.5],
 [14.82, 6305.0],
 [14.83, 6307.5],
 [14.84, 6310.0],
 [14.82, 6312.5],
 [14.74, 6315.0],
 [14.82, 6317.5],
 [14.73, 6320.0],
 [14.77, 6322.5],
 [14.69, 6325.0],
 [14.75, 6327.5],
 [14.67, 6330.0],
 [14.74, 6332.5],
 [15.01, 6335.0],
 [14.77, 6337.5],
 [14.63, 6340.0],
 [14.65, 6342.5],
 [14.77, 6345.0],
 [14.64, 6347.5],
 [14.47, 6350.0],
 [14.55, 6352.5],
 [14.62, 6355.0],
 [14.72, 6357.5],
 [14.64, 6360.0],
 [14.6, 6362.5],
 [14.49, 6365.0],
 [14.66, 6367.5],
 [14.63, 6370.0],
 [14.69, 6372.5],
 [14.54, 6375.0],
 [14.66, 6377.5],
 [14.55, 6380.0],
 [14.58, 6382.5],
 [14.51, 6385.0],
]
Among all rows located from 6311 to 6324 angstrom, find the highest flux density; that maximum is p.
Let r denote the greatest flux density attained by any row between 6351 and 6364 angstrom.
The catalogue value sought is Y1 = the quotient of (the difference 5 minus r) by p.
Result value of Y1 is -0.656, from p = 14.82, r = 14.72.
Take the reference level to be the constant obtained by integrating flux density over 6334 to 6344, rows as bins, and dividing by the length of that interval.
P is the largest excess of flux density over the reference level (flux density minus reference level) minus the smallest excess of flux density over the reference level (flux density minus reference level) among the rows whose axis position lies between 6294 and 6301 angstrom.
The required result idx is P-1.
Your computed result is -0.88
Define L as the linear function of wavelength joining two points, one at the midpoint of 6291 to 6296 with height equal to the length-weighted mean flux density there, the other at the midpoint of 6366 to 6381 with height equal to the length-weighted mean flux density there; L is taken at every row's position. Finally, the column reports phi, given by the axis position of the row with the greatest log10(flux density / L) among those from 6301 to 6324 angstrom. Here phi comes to 6317.5 angstrom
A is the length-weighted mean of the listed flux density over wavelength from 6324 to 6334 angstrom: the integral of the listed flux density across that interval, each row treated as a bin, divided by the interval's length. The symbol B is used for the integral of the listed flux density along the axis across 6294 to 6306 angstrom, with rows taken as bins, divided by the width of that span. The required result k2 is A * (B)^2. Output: 3243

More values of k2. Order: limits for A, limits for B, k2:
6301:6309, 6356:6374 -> 3167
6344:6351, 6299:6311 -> 3208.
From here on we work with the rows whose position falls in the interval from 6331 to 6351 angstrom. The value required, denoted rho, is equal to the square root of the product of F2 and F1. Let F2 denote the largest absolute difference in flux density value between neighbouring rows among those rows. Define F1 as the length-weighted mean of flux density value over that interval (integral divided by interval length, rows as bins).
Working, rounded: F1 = 14.7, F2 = 0.27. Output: 2.0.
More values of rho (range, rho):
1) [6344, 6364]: 1.6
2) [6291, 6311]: 1.2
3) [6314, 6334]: 1.2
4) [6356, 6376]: 1.6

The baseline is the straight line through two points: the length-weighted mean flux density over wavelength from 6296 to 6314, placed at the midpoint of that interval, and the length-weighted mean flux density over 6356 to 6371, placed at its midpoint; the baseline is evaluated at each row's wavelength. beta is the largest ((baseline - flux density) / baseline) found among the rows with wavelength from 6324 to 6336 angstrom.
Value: 0.0046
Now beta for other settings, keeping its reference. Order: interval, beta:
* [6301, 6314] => 0.0069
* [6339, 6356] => 0.0136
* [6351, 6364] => 0.0076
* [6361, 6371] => 0.0088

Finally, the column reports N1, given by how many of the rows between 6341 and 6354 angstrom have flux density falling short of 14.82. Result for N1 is 5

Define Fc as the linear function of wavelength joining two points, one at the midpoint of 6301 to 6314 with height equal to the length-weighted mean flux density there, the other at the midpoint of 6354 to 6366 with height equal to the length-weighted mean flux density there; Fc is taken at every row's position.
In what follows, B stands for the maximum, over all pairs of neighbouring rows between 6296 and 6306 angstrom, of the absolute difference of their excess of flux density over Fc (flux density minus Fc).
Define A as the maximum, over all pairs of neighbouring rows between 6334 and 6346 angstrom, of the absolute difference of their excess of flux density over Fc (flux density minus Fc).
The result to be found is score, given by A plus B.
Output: 0.330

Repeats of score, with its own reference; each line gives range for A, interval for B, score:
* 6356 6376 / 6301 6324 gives 0.278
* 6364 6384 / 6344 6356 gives 0.340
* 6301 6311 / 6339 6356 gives 0.260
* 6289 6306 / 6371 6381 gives 0.270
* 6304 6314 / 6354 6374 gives 0.198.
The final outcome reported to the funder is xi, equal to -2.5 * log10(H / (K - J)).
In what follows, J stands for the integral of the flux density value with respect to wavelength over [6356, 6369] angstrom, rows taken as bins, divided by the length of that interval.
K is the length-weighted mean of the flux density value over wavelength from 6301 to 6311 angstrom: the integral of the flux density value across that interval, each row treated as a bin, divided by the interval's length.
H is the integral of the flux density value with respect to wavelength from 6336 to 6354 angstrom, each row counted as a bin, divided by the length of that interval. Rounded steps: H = 14.6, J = 14.62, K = 14.80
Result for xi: -4.8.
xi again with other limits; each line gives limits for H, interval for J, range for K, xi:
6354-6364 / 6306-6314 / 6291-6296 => -5.4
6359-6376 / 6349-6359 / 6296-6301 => -4.3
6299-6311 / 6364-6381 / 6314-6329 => -5.0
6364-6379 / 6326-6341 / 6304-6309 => -5.9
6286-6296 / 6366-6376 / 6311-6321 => -5.0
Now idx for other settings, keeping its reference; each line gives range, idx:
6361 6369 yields -0.83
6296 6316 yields -0.84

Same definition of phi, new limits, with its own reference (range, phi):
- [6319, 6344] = 6335.0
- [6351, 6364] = 6357.5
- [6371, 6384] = 6372.5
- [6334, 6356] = 6335.0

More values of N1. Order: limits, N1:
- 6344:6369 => 10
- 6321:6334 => 5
